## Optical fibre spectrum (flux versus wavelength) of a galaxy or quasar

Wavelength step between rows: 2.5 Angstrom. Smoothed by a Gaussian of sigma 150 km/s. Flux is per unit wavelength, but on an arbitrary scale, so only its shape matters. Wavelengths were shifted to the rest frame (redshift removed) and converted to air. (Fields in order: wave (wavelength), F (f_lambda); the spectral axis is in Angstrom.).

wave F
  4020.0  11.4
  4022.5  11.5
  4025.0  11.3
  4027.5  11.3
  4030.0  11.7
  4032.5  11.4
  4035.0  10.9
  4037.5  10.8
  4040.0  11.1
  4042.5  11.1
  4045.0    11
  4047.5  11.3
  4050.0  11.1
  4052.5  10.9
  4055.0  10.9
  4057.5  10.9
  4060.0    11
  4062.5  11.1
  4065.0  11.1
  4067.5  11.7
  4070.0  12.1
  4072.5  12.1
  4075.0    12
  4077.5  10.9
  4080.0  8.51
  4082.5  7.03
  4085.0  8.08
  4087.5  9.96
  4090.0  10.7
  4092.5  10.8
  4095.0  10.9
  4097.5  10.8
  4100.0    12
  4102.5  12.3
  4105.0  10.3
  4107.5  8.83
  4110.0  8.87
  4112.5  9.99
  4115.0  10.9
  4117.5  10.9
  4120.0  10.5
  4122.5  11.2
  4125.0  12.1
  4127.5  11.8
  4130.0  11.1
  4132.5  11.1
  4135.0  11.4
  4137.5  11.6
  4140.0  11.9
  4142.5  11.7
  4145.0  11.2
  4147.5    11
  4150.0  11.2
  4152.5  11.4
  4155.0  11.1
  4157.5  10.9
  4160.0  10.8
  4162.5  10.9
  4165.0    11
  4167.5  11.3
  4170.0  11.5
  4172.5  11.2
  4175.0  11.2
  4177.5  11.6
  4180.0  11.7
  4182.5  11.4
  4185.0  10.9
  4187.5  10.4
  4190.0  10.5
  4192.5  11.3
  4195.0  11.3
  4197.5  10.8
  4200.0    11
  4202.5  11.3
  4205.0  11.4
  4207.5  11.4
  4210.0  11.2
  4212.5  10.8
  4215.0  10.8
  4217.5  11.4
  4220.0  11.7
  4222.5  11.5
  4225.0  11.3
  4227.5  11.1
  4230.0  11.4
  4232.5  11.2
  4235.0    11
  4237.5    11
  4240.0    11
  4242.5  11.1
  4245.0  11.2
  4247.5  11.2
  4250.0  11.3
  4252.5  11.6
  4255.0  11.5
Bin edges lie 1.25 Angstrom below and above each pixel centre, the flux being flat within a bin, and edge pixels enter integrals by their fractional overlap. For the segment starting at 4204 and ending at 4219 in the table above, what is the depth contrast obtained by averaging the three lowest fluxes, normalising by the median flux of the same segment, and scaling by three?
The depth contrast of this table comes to 2.90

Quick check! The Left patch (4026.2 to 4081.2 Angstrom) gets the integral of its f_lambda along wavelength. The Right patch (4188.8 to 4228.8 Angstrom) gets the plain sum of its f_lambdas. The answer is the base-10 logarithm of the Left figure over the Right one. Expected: 0.53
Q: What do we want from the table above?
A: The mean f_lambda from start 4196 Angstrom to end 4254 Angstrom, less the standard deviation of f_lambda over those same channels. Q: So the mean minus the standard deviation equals 11.0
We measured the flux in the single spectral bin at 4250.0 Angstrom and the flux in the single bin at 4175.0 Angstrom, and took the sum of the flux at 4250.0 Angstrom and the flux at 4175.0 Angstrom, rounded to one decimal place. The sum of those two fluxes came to 22.5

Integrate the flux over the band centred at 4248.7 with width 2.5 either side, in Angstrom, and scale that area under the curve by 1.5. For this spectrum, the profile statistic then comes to 84.4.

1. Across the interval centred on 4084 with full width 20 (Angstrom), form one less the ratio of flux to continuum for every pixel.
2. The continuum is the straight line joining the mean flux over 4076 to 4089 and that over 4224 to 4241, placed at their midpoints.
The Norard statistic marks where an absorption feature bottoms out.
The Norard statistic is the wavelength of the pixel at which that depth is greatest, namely 4082.5 Angstrom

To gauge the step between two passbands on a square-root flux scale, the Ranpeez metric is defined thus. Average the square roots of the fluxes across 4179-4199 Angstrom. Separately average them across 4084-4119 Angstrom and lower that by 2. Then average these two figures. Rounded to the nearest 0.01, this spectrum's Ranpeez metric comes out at 2.27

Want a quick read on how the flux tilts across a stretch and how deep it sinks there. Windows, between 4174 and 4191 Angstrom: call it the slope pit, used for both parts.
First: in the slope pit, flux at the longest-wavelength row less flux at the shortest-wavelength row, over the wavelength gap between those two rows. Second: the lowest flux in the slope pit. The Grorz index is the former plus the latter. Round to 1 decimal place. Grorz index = 10.4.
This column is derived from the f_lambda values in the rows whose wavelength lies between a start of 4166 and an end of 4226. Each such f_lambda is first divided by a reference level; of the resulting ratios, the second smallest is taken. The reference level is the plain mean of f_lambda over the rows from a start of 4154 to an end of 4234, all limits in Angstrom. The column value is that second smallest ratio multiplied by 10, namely 9.4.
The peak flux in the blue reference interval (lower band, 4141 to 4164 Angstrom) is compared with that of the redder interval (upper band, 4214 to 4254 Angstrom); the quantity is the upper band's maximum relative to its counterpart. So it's 1.00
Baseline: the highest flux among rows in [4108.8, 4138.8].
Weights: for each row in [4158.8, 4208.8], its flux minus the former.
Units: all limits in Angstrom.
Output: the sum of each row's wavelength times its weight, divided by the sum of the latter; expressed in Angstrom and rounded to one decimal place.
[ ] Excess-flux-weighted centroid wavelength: 4183.5 Angstrom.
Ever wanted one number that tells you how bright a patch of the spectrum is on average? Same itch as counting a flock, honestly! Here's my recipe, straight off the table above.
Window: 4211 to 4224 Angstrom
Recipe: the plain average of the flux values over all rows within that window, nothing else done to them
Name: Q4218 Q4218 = 11.2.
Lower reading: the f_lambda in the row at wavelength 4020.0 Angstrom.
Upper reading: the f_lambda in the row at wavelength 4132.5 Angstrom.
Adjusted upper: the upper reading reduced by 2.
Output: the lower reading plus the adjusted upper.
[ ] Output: 20.5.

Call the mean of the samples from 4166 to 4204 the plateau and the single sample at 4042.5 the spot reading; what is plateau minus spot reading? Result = 0.1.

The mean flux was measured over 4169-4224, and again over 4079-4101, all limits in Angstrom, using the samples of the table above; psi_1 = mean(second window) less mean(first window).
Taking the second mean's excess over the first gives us -1.3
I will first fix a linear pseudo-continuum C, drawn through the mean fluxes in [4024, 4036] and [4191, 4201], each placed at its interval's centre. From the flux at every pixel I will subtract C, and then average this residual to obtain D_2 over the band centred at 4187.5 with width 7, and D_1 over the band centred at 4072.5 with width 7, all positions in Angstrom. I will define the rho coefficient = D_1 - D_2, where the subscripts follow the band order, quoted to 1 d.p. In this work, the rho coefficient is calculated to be 1.3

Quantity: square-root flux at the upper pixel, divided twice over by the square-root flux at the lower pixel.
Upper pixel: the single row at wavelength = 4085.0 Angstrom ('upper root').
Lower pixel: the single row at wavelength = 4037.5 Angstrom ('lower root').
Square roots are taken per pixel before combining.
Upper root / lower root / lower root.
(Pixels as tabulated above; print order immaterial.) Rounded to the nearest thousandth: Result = 0.263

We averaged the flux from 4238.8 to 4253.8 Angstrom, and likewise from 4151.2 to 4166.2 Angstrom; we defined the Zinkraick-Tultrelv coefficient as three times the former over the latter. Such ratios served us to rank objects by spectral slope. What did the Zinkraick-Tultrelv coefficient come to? 3.06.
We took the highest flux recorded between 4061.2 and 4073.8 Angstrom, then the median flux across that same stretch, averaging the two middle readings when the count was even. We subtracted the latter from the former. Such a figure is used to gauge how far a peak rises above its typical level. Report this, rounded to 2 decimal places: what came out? 0.40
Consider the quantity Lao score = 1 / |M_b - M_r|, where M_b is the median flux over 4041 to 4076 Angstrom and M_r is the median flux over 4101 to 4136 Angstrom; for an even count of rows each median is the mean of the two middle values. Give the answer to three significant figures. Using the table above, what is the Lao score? 10.0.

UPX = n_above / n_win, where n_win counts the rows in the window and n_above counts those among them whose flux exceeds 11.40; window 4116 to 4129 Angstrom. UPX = 0.4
